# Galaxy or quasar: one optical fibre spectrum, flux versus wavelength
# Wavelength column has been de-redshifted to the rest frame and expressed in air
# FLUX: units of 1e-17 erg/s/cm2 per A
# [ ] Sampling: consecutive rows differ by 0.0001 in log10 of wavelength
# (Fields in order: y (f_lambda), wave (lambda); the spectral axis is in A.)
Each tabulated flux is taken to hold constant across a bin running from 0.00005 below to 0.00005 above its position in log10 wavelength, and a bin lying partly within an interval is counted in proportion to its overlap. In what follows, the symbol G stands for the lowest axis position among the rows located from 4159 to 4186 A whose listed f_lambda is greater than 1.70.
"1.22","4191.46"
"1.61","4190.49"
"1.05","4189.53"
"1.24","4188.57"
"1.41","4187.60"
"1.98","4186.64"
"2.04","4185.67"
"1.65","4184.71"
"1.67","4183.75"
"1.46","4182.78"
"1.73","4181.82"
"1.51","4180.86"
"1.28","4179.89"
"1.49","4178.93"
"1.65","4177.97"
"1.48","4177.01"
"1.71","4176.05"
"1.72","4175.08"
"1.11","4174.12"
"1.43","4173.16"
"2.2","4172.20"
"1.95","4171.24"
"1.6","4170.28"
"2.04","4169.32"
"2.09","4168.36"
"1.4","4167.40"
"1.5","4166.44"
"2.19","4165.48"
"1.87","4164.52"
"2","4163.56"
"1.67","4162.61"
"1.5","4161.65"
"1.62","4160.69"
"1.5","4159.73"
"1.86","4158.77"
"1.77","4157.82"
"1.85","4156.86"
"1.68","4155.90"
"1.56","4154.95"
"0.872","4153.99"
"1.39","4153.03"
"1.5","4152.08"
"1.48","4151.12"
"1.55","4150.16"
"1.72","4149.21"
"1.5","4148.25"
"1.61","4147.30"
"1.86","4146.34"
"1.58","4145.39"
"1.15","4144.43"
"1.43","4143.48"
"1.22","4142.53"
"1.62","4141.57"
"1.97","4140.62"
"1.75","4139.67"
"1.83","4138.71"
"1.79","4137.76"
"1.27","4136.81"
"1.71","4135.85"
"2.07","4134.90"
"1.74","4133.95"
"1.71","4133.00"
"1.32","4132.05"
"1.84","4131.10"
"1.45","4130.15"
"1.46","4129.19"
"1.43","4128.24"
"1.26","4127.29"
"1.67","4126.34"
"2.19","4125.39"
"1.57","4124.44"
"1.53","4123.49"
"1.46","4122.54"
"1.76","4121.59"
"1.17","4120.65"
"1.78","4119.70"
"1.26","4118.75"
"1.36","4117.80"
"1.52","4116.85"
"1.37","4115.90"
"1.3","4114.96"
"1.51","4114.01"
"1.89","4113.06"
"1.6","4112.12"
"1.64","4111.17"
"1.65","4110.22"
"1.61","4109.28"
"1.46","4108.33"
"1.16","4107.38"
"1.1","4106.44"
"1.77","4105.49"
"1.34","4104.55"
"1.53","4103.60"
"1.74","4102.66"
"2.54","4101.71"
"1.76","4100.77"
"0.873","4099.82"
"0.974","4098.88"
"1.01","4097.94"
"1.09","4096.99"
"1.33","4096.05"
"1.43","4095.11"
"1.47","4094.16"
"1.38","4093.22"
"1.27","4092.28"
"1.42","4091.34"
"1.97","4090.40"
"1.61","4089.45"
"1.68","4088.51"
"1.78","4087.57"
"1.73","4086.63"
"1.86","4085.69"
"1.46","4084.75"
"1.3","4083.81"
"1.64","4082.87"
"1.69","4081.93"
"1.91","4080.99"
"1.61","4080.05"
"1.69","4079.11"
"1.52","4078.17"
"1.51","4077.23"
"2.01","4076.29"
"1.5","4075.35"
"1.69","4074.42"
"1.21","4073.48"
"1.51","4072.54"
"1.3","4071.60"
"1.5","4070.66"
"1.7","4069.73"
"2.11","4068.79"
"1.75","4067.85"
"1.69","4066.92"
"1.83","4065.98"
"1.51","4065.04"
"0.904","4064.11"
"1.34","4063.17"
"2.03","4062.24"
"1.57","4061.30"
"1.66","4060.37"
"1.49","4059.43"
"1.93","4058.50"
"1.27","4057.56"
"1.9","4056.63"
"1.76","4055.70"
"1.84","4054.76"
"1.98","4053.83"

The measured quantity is 4163.56 A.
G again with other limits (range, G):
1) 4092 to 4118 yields 4100.77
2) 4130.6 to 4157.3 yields 4131.10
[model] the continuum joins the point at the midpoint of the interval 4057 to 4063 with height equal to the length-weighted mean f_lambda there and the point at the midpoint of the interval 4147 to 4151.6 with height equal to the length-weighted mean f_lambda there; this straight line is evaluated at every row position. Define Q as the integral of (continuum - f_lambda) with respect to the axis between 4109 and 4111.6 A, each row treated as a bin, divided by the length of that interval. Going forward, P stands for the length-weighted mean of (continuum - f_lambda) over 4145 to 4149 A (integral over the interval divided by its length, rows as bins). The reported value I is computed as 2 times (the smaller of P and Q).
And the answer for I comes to -0.1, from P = -0.1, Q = -0.03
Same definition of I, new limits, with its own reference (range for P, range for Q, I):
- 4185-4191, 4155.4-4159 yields -0.4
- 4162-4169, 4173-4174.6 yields -0.5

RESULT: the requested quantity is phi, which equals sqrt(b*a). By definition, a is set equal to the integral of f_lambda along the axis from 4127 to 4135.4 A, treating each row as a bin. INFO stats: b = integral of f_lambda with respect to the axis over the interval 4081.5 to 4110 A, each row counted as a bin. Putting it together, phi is 23.9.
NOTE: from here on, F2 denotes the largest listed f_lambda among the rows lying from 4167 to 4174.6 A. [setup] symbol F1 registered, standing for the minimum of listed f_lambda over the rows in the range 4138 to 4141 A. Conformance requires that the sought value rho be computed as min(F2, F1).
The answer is 1.75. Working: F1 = 1.75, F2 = 2.2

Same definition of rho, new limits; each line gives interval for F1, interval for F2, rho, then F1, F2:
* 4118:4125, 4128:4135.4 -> 1.17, 1.17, 2.07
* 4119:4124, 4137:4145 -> 1.17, 1.17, 1.97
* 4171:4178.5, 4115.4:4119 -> 1.11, 1.11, 1.52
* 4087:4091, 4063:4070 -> 1.61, 1.61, 2.11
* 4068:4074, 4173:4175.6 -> 1.21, 1.21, 1.72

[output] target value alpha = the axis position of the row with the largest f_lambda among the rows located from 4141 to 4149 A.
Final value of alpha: 4146.34 A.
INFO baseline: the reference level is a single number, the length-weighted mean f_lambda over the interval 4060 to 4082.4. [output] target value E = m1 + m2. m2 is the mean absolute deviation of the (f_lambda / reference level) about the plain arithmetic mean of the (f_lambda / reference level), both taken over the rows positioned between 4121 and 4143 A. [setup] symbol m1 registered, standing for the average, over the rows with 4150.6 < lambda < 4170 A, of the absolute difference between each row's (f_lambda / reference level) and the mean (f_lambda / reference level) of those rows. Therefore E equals 0.27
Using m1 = 0.146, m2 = 0.13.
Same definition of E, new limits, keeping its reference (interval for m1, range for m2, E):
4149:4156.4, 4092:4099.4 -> 0.21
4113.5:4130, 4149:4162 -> 0.21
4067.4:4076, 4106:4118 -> 0.23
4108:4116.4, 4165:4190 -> 0.24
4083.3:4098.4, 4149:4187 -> 0.26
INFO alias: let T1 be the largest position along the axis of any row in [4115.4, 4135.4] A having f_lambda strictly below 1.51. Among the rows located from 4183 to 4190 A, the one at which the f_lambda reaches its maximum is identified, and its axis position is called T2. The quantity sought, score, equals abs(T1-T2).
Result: 53.6 A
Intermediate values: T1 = 4132.05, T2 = 4185.67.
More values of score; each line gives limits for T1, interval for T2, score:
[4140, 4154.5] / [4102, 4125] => 40.9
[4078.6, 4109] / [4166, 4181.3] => 63.9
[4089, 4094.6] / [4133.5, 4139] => 40.7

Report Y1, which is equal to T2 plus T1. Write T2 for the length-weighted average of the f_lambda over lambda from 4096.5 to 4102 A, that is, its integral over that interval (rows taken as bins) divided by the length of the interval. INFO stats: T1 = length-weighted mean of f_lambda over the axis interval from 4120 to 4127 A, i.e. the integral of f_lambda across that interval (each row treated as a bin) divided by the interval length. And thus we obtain 3.0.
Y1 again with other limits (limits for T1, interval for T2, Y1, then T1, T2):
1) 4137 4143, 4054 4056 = 3.5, 1.68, 1.83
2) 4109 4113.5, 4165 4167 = 3.5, 1.68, 1.83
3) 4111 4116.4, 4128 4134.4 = 3.1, 1.55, 1.57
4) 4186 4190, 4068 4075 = 3.0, 1.44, 1.58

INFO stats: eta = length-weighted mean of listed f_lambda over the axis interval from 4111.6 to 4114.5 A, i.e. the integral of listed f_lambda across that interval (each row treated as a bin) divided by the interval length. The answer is 1.66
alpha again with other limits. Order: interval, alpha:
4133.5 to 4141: 4134.90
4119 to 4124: 4119.70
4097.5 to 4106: 4101.71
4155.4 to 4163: 4158.77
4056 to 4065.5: 4062.24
